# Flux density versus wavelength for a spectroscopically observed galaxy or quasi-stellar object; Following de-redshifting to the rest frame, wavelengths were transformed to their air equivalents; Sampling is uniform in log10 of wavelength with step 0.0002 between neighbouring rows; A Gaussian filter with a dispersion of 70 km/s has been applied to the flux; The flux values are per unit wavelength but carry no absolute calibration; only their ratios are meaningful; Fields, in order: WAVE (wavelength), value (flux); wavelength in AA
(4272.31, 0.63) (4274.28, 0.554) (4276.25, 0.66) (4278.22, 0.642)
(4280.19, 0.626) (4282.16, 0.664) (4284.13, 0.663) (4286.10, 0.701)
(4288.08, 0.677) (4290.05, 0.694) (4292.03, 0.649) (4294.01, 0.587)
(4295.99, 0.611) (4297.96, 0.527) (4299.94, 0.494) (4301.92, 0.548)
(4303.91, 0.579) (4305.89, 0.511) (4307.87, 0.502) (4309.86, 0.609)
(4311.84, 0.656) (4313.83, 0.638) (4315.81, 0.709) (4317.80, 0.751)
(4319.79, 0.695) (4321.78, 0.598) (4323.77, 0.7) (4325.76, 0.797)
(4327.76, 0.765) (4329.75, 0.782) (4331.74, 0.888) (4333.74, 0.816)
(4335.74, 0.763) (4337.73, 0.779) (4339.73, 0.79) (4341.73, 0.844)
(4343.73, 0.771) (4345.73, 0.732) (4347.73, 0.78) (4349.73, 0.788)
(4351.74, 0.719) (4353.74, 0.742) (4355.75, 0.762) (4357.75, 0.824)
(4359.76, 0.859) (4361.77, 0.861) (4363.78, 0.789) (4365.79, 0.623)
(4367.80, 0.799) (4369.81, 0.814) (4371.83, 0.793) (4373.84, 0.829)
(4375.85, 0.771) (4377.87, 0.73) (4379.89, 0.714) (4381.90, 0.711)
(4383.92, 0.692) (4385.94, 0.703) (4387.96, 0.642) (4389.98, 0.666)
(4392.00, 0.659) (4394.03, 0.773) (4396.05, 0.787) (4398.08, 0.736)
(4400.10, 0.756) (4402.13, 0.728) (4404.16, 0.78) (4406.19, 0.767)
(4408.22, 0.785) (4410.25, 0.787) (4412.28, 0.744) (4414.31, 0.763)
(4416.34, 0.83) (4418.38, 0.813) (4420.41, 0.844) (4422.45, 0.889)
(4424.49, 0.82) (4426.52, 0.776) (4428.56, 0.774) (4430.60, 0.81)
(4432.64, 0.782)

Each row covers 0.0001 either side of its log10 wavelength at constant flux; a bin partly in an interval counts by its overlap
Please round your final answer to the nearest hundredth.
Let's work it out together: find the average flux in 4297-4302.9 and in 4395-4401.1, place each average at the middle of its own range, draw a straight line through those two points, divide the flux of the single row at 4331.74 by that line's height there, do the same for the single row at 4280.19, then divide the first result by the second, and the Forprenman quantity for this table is 1.12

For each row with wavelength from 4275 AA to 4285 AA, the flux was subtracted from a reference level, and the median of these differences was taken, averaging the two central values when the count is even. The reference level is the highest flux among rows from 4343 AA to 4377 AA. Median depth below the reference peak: 0.201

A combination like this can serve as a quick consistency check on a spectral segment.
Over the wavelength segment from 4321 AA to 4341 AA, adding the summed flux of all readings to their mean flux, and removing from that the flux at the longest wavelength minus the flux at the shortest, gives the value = 8.3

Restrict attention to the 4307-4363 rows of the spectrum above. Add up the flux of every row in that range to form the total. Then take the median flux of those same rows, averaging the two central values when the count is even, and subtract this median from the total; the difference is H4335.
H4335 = 20.2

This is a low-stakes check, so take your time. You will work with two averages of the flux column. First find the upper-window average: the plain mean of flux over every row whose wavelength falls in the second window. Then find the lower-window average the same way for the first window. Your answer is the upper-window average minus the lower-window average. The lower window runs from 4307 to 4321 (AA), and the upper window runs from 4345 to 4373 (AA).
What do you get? 0.126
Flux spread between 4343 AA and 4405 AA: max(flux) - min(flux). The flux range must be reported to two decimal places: 0.24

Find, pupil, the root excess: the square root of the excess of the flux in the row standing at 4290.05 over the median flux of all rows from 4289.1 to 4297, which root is 0.25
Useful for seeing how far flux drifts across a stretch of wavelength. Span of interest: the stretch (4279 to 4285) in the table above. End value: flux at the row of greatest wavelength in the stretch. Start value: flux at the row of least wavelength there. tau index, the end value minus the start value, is 0.037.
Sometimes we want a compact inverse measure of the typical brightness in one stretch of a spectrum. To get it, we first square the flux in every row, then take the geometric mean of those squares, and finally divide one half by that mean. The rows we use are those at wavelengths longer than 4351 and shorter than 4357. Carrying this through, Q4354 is 0.91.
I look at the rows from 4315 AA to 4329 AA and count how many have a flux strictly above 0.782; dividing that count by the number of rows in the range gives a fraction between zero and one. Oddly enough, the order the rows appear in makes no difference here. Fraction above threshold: 0.1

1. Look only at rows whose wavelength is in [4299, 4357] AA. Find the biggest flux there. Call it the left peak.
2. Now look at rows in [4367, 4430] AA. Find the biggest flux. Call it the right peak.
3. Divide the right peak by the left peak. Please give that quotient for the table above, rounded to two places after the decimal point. 1.00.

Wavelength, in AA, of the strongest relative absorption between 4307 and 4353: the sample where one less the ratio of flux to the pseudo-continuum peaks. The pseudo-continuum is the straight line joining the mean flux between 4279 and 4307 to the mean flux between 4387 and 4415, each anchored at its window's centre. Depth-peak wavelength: 4307.87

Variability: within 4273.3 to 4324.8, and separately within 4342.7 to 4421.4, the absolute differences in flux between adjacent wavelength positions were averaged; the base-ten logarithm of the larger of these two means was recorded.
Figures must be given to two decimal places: -1.32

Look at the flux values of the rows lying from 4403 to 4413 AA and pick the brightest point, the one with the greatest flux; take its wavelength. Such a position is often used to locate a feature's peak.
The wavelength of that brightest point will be 4410.25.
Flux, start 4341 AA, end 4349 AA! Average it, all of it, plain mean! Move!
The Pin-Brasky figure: 0.78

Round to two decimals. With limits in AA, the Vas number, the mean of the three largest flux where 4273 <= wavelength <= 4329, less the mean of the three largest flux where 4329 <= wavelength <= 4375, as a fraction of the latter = -0.11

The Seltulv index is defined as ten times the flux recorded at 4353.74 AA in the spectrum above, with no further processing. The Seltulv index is 7.4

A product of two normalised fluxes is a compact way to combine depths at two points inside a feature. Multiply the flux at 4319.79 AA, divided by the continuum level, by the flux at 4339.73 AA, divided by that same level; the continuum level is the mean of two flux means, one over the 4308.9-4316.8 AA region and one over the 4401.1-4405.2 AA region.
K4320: 1.11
